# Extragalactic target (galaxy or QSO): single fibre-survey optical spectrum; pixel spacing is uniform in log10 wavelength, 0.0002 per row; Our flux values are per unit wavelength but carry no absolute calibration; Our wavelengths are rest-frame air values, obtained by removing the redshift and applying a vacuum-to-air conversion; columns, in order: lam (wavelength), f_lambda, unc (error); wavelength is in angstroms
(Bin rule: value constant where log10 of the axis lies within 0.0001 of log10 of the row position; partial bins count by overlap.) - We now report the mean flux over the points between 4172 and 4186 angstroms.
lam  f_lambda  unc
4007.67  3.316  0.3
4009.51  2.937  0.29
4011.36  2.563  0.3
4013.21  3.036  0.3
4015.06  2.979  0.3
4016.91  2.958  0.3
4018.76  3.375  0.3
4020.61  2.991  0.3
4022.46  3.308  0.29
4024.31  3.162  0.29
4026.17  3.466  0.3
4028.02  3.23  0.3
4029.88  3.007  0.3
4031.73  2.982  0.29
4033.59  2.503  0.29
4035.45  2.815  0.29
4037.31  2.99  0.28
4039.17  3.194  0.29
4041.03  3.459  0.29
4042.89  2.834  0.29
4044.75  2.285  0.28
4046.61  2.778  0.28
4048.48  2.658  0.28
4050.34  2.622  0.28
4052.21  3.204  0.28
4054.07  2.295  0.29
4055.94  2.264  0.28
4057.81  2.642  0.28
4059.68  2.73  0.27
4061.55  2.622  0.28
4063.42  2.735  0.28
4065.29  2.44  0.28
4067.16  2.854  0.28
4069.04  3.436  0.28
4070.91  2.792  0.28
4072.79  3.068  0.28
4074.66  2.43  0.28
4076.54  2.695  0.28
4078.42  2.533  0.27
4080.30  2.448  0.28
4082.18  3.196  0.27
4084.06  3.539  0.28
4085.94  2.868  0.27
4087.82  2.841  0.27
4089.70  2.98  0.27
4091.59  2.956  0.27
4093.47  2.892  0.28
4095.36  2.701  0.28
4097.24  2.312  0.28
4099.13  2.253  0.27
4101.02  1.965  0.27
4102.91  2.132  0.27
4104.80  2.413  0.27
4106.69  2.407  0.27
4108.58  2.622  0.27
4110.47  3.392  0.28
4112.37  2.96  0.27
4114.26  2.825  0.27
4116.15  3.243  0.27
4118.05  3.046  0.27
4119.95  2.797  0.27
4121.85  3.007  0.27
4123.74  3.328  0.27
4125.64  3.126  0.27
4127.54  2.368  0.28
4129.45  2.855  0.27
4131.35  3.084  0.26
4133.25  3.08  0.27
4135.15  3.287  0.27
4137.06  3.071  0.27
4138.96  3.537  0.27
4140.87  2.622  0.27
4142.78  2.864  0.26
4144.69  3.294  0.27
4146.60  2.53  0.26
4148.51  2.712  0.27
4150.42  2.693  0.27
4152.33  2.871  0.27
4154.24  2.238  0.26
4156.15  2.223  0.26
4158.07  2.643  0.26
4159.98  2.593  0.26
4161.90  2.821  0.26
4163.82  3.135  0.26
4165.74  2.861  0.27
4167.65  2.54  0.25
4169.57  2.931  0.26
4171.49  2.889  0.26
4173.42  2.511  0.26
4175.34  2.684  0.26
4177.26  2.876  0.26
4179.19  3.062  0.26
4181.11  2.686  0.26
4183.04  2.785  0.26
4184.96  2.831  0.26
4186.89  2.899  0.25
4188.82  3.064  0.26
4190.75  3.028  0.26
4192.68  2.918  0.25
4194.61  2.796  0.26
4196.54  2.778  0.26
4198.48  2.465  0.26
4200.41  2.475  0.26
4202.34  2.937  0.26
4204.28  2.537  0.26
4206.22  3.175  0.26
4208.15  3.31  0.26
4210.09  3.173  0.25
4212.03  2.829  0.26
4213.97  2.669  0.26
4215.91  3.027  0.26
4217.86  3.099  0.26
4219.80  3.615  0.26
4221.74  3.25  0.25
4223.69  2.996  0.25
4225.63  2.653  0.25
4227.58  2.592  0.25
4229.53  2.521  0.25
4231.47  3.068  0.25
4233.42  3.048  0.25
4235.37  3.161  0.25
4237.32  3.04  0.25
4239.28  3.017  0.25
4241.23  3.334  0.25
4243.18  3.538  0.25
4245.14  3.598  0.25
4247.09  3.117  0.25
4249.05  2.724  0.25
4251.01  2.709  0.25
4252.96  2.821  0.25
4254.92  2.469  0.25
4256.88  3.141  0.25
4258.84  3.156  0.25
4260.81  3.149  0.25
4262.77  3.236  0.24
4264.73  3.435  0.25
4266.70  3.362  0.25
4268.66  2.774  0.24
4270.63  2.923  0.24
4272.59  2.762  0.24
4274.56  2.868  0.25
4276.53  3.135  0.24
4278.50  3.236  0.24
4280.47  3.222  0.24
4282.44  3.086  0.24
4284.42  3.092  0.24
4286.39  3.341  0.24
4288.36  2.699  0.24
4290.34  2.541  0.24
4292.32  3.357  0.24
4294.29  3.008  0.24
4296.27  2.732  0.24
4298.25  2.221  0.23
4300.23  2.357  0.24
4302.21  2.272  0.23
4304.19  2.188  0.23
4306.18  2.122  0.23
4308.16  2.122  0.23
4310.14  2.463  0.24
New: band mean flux 2.78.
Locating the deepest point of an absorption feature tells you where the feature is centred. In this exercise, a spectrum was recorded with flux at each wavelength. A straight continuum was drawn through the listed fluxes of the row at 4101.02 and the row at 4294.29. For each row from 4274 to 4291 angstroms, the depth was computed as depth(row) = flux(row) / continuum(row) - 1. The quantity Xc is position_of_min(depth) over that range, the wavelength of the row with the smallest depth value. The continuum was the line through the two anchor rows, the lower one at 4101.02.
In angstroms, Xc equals 4290.34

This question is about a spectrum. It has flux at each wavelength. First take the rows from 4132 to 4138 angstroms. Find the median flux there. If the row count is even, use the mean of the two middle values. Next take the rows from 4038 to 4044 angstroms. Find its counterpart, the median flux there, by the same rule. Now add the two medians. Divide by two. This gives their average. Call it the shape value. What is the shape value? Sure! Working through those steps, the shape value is 3.14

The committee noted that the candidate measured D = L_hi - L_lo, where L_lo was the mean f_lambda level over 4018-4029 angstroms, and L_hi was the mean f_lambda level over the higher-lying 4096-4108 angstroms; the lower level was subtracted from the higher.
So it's -1.0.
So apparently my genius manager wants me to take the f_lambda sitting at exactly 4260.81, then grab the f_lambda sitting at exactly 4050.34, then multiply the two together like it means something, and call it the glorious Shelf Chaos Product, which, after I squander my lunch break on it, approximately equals 8.3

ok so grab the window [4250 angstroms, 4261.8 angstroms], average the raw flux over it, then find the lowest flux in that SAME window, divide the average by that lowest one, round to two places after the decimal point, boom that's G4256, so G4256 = 1.18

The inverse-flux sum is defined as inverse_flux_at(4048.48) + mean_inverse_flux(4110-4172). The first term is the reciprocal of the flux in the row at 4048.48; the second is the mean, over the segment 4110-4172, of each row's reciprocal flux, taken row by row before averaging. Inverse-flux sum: 0.73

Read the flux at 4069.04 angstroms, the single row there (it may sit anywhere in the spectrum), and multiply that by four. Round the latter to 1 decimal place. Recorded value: 13.7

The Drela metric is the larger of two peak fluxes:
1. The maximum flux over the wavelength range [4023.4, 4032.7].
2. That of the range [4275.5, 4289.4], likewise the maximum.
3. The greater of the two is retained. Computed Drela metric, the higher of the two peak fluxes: 3.466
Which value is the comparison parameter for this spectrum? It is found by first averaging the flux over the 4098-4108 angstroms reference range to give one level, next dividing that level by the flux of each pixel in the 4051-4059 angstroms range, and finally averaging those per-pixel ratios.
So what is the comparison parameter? 0.88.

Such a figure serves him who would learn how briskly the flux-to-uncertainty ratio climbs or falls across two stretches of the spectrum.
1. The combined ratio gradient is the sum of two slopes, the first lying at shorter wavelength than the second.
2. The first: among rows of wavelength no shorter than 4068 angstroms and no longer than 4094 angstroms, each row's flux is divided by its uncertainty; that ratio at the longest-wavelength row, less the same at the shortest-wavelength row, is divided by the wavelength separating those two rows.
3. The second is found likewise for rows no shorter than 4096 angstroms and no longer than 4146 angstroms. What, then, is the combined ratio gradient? 0.00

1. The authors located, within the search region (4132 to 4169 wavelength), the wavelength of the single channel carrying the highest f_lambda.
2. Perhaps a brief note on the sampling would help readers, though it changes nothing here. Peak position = 4138.96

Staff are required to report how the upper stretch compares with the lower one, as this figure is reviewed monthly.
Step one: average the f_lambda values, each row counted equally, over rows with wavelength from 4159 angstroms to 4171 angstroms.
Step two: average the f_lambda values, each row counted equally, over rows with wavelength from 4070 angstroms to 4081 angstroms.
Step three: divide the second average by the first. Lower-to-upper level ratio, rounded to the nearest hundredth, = 0.95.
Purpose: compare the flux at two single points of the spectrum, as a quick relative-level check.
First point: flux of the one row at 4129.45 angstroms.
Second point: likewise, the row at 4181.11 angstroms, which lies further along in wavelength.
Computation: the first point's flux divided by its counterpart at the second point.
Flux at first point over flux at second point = 1.1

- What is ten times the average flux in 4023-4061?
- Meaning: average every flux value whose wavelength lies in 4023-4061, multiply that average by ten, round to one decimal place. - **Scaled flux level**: 28.6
